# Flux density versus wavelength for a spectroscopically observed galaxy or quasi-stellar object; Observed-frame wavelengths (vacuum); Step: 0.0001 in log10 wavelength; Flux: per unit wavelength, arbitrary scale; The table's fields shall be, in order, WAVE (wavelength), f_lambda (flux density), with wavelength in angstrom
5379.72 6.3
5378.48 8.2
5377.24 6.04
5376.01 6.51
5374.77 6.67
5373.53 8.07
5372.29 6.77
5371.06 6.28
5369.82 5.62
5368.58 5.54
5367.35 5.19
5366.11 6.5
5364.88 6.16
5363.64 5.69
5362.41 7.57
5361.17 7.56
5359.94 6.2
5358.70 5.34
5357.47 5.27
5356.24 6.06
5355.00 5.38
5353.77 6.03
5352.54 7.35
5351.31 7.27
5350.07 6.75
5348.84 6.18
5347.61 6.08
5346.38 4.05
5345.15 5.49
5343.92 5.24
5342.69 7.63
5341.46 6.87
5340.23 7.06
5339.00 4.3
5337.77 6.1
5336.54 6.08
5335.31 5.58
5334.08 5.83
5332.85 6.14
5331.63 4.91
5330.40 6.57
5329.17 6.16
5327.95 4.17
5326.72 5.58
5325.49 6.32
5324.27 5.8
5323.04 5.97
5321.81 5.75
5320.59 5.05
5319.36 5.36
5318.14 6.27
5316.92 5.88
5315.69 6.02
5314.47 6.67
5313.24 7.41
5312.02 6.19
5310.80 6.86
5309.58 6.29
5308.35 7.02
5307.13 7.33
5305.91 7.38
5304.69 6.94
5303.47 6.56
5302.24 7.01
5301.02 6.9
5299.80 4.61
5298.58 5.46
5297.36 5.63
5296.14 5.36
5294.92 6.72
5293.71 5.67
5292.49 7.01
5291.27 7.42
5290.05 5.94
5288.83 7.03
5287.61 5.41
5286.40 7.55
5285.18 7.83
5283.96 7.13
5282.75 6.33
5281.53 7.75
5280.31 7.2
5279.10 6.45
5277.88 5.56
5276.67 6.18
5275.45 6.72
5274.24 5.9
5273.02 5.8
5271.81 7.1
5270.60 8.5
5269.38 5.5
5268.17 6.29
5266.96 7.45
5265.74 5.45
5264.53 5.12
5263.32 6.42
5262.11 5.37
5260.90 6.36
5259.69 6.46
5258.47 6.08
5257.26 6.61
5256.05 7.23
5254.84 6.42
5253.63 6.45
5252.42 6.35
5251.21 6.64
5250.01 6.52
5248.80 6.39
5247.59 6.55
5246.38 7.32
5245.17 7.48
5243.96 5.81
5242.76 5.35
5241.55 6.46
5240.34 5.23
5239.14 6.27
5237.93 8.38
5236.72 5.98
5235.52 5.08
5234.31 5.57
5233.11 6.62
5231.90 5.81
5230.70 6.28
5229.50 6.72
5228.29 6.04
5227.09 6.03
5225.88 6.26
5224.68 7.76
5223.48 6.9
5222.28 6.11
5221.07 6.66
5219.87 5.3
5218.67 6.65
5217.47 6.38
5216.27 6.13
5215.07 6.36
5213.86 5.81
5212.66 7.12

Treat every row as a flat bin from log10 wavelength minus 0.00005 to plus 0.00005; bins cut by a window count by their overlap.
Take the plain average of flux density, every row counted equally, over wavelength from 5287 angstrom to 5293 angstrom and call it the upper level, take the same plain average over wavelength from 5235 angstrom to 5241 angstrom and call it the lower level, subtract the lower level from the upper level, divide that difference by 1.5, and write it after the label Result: 0.2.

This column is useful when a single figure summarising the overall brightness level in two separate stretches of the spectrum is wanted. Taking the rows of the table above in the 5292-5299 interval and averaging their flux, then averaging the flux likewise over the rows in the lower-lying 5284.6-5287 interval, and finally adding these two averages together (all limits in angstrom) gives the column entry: 13.7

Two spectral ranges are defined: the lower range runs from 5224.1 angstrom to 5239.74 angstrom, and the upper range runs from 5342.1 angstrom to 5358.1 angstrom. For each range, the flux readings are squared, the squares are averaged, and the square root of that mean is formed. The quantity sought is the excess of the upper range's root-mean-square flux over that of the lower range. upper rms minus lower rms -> -0.29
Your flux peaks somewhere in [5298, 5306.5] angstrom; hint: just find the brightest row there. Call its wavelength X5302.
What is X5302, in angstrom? 5305.91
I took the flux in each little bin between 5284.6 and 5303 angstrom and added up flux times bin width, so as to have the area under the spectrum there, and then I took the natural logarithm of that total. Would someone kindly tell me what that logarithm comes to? 4.76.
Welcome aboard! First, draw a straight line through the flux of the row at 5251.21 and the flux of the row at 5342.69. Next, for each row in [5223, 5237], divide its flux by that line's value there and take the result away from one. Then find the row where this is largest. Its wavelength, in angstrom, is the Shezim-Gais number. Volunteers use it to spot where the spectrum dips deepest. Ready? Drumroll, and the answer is 5235.52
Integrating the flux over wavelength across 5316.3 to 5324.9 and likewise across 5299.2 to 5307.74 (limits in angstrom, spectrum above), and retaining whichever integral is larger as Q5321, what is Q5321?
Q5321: 57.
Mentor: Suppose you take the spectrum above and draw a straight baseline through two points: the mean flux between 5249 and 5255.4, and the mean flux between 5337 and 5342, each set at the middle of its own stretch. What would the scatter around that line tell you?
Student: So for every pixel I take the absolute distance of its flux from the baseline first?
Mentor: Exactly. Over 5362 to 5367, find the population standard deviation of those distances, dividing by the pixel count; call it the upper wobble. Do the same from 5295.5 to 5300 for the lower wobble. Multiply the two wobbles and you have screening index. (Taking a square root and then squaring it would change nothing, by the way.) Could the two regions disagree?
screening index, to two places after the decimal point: 0.22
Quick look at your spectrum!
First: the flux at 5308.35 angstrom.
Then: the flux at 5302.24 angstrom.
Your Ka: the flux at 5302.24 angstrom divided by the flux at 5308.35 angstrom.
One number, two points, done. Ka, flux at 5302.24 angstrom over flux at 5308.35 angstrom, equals 1.00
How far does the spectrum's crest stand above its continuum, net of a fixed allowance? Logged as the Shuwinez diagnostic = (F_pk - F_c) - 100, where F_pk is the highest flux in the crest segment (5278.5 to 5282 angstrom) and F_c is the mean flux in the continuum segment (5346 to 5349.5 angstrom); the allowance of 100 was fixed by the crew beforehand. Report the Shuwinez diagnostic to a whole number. -98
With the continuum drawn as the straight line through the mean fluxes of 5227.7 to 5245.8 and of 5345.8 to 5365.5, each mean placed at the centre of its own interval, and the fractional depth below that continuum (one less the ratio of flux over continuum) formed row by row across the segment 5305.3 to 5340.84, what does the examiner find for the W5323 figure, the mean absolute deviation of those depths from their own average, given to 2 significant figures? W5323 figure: 0.097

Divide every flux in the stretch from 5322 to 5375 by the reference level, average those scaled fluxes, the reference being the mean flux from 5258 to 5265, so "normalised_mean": 1.02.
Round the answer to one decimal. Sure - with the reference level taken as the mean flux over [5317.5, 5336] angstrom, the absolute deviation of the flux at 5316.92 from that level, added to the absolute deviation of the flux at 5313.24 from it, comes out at 1.9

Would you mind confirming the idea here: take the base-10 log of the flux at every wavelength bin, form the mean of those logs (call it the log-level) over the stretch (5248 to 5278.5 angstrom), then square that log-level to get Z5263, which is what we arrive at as 0.641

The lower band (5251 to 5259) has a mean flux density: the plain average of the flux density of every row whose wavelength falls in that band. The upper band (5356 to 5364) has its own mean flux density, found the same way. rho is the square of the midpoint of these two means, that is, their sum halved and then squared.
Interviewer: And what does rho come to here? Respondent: 41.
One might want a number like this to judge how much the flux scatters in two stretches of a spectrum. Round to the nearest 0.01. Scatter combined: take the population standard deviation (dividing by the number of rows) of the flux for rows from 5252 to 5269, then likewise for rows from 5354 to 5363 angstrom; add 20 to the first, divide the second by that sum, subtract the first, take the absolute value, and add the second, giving 1.50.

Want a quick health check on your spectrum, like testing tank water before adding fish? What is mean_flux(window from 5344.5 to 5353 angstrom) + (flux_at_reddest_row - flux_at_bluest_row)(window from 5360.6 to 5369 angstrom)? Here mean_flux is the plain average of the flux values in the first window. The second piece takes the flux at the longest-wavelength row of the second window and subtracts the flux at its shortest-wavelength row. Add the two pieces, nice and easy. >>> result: 4.1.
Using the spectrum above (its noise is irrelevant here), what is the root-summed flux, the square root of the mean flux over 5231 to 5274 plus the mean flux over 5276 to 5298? 3.594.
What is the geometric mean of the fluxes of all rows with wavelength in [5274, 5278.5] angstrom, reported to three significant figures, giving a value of 6.08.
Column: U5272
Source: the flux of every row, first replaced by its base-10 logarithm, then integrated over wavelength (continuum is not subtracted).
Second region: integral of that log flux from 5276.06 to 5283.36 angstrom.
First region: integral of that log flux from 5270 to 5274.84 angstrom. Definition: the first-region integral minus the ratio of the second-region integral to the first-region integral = 2.5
